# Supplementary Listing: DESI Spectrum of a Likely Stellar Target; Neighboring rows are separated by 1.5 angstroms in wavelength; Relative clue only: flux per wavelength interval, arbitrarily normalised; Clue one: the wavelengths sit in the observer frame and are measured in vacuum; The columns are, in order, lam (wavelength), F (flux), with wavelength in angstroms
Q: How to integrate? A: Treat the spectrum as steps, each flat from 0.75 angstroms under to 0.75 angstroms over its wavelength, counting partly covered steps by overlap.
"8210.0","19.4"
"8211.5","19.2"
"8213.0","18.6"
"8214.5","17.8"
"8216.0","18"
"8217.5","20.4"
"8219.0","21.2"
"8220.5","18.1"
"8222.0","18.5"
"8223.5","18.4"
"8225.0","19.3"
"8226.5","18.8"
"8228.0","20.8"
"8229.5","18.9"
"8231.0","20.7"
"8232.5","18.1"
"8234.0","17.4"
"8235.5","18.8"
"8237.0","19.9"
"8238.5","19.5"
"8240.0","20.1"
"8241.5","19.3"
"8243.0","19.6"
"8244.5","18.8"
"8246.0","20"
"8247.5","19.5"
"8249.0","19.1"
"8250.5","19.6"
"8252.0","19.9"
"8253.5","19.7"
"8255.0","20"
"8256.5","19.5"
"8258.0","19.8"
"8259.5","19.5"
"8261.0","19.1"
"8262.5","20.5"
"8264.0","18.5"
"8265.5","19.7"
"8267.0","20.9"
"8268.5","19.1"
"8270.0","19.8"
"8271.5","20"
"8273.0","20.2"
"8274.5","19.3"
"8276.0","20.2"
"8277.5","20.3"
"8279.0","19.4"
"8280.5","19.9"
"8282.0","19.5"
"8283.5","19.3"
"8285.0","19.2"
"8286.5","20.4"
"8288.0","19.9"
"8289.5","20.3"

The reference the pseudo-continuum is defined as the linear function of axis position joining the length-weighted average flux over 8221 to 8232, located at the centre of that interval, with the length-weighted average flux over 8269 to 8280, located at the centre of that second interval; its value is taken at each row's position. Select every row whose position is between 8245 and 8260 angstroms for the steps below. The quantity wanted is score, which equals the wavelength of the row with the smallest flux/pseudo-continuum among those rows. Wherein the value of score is 8249.0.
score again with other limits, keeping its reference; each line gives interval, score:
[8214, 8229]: 8214.5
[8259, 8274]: 8264.0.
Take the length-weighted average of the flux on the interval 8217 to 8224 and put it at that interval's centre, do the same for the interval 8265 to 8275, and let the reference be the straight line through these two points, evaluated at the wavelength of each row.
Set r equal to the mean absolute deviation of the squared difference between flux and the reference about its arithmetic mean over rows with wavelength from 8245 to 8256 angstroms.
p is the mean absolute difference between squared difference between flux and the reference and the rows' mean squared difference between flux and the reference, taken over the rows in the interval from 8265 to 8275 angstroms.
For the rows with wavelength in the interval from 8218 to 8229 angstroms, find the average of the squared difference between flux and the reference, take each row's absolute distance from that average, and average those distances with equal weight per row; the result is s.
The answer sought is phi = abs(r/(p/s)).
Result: 0.22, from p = 0.3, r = 0.08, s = 0.92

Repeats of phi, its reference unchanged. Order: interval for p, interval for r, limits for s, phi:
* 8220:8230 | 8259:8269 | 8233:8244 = 0.82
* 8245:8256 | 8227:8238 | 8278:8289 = 2.73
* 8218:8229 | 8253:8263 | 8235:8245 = 0.04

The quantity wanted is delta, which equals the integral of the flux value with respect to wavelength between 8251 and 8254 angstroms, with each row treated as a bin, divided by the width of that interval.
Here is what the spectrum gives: 19.8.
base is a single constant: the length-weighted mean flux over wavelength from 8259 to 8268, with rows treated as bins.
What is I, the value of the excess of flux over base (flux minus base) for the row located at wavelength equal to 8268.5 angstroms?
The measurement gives -0.6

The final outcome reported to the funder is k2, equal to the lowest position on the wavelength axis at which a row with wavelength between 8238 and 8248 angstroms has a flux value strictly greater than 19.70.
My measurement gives 8240.0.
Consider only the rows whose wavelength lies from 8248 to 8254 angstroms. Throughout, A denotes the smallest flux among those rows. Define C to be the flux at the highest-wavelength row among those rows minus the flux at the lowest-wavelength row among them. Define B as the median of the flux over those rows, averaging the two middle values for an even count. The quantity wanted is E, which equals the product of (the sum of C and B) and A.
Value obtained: 387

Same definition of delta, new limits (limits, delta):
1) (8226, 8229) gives 19.8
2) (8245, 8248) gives 19.7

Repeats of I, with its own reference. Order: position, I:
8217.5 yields 0.7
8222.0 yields -1.2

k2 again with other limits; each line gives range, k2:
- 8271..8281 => 8271.5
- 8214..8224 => 8217.5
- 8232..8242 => 8237.0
